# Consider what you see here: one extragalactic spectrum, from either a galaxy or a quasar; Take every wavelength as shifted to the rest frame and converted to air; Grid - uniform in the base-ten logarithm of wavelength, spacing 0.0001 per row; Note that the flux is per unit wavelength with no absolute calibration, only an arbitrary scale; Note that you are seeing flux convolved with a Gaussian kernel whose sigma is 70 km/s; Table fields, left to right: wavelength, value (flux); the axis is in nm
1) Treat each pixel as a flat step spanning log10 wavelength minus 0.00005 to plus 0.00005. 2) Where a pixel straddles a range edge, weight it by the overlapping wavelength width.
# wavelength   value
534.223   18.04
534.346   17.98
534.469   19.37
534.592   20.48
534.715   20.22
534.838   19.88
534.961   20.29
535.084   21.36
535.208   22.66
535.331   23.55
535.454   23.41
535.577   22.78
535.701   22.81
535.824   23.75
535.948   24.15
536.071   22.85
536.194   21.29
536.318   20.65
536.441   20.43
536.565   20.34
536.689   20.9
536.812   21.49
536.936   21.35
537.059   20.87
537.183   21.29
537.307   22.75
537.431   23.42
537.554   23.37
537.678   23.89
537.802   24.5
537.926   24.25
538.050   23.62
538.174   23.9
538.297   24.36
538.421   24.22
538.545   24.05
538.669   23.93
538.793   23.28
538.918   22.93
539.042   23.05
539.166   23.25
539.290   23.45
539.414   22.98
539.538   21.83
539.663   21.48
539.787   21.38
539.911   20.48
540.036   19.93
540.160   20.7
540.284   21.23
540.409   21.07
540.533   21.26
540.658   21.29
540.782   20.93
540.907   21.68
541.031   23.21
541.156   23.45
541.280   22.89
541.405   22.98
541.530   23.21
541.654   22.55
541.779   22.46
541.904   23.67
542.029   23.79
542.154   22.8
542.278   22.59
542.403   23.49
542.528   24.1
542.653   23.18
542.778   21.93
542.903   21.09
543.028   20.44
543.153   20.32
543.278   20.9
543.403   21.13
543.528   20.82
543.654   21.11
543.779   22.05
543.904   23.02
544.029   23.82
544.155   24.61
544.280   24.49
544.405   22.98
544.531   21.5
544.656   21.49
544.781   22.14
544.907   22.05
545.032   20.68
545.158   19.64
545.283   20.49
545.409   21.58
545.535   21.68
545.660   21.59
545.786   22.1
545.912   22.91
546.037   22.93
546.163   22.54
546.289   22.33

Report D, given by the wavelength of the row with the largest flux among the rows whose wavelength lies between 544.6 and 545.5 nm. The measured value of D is 544.781 nm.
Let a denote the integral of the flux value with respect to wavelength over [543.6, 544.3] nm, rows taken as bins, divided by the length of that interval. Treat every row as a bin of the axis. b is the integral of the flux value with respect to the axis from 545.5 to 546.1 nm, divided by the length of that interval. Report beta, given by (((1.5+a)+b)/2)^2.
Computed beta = 551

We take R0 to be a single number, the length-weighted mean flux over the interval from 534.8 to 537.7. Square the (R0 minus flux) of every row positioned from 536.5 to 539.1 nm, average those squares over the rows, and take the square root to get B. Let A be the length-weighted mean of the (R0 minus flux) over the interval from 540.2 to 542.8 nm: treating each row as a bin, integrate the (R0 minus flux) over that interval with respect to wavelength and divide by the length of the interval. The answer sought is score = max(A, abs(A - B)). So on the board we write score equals 2.07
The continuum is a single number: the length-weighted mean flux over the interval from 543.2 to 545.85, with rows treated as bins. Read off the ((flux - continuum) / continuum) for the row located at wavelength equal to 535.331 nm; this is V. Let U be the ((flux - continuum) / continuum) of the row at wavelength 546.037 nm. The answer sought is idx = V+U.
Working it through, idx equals 0.124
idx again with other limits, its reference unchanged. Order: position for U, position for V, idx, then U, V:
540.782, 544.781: -0.032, -0.04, 0.012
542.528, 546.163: 0.131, 0.10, 0.030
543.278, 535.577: -0.004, -0.04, 0.041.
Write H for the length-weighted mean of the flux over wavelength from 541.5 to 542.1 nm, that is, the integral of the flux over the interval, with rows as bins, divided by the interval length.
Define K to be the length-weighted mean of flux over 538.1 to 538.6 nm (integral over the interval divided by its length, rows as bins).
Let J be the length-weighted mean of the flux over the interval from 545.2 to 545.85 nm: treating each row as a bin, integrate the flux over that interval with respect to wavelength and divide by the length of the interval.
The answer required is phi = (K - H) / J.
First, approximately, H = 23.1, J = 21.4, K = 24.2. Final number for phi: 0.05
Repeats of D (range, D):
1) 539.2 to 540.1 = 539.290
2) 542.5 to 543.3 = 542.528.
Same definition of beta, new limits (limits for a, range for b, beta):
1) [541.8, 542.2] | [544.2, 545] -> 558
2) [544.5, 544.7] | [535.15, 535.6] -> 534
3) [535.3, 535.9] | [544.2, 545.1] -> 552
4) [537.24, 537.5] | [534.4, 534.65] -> 494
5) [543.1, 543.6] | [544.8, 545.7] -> 471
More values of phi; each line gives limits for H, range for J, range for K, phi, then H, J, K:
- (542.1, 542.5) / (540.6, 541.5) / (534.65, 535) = -0.13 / 23.1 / 22.4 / 20.1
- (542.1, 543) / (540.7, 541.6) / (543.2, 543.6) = -0.08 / 22.7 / 22.6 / 20.9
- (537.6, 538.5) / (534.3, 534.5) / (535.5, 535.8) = -0.06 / 24.1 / 18.6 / 22.9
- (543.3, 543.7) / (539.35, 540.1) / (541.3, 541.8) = 0.09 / 21.0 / 21.3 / 22.8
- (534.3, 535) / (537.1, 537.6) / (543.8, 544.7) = 0.15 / 19.7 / 22.6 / 23.1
